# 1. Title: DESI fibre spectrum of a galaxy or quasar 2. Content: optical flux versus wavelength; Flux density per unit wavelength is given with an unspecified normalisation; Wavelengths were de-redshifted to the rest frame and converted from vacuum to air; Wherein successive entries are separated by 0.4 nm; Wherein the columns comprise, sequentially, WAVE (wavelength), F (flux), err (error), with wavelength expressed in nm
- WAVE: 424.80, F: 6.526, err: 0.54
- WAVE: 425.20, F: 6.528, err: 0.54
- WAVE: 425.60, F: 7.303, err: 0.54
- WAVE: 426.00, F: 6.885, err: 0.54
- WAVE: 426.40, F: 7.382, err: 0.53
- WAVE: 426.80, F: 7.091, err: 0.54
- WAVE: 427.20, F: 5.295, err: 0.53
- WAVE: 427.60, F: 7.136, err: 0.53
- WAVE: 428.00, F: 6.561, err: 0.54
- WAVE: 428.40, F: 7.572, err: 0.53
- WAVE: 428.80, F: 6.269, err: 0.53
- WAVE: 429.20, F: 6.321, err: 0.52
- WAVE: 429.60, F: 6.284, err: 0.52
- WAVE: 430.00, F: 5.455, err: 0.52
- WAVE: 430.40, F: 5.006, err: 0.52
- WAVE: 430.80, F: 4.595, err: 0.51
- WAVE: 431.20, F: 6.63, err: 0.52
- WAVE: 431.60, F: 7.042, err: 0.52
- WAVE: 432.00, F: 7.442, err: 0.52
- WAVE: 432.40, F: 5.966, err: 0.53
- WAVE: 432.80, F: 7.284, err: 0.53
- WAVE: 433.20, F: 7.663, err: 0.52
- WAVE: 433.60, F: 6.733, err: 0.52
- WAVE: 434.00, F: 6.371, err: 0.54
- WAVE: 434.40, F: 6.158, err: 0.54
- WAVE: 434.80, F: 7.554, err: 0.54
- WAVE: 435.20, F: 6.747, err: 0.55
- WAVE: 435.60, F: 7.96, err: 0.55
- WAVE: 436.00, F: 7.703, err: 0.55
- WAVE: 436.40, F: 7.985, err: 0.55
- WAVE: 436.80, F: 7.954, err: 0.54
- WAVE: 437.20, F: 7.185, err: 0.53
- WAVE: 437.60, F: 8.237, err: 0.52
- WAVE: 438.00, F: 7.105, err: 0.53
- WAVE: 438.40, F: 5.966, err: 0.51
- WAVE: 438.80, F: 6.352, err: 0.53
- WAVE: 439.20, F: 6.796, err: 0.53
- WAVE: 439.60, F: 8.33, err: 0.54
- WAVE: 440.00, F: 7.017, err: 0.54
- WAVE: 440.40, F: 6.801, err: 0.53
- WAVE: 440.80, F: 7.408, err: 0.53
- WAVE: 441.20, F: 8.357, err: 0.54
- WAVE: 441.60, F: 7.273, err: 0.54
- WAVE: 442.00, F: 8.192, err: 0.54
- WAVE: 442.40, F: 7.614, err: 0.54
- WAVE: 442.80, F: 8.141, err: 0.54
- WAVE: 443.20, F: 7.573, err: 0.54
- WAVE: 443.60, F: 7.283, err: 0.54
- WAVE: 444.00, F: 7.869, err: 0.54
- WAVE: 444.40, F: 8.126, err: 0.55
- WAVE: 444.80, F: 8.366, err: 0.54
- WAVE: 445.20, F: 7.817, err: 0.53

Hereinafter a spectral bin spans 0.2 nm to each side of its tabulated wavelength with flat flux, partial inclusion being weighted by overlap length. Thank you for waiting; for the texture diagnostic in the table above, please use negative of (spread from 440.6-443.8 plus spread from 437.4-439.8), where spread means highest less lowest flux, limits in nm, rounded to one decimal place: -3.4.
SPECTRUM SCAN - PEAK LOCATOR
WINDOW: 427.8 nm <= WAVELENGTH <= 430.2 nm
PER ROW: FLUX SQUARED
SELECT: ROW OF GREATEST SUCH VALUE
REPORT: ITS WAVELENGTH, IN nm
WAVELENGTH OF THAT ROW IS 428.40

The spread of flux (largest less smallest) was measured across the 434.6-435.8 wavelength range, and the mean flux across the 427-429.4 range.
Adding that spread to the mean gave 7.7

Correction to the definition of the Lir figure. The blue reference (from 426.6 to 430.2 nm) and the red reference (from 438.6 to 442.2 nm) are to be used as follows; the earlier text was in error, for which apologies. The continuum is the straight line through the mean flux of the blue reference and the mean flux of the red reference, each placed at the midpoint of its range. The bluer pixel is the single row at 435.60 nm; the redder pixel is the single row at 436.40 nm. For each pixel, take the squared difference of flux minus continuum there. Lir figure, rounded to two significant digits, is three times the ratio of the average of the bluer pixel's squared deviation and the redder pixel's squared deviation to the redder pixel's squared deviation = 3.1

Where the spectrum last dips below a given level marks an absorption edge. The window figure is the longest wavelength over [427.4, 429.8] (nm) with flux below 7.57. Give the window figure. 429.60 nm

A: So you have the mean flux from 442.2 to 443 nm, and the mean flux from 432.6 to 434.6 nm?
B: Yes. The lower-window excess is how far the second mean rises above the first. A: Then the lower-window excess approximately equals -1.0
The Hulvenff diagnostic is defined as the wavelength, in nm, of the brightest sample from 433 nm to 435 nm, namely 433.20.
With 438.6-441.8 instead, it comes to 441.20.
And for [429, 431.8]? 431.60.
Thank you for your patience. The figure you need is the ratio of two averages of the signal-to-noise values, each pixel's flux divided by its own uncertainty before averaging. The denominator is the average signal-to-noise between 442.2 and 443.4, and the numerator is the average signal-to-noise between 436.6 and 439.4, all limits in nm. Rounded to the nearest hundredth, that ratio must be 0.93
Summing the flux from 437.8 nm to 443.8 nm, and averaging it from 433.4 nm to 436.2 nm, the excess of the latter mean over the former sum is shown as -103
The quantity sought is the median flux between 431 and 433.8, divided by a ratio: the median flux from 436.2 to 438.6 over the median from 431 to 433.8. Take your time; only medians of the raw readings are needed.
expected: 6.6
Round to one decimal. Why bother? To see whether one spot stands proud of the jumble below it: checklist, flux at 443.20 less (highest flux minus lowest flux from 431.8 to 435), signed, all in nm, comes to 5.9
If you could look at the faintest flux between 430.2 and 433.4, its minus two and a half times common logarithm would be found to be -1.66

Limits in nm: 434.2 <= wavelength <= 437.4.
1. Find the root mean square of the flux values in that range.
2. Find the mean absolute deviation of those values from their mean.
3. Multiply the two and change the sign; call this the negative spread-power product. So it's -3.95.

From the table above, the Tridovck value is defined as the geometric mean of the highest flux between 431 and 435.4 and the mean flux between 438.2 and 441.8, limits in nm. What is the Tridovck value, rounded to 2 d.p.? 7.40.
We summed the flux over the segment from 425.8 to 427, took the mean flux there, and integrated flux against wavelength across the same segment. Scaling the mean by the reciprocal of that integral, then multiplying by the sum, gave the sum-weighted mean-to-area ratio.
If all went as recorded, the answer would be 17.8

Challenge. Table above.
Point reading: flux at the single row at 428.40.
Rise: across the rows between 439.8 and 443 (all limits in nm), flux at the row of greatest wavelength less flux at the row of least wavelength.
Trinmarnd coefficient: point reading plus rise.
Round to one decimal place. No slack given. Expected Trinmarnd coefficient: 8.7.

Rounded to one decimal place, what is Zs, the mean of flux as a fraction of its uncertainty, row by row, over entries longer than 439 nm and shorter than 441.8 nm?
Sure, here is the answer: 13.9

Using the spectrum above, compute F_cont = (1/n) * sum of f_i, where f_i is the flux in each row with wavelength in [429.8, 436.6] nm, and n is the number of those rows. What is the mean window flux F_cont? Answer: 6.7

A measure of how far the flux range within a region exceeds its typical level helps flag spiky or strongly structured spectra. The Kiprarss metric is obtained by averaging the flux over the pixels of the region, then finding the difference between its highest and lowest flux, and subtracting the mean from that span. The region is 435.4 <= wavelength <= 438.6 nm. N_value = -5.2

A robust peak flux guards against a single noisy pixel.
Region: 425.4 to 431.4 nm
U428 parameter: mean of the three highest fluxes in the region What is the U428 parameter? 7.42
